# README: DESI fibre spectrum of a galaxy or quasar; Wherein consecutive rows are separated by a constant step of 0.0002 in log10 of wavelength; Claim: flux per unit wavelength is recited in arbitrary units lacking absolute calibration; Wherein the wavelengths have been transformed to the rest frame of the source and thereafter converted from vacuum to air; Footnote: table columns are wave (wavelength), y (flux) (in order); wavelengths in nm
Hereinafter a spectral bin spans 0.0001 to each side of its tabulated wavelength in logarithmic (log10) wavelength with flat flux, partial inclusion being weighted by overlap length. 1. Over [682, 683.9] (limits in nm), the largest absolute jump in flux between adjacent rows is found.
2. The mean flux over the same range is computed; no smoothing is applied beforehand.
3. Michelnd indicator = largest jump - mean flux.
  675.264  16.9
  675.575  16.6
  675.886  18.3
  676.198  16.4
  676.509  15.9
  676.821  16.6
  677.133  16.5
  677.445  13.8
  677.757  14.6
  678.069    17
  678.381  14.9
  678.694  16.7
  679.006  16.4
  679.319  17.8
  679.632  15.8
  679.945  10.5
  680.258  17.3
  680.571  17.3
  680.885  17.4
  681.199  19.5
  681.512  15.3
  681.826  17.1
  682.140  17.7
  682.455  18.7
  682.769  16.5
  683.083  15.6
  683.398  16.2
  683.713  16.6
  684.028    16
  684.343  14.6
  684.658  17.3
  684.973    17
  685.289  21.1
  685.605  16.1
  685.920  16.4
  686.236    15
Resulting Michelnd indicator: -14.7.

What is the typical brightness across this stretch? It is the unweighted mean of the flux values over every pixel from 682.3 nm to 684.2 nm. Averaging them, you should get 16.6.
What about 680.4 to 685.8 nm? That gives 17.1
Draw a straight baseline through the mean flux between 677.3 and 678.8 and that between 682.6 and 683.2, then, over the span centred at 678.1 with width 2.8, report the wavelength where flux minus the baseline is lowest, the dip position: 677.445 nm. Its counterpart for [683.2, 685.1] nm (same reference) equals 684.343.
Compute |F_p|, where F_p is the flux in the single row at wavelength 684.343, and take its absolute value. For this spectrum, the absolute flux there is 15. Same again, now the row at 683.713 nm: 17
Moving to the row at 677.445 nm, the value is 14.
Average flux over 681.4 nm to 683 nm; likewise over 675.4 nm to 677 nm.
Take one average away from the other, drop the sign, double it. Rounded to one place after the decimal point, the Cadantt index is 0.6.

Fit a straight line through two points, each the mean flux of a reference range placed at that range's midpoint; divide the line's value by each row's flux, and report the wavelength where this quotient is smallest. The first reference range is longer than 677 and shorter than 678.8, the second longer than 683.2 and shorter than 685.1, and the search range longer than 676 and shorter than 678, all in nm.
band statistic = 676.821 nm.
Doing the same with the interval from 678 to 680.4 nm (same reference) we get 679.319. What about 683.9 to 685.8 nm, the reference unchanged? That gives 685.289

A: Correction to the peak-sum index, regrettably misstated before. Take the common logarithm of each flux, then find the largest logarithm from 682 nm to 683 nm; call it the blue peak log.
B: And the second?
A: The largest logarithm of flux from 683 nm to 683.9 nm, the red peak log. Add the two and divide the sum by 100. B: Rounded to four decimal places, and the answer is 0.0249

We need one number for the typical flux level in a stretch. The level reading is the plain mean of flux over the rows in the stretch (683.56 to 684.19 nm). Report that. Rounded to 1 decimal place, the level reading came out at 16.3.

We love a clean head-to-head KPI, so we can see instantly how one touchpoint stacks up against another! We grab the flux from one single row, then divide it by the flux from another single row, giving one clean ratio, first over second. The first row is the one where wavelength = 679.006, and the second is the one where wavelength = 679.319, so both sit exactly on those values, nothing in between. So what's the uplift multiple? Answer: 0.92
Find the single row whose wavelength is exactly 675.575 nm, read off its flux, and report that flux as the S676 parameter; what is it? 16.6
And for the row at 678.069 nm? 17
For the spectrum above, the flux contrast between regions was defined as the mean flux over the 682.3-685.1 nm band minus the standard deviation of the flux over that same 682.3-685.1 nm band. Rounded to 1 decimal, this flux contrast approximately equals 15.4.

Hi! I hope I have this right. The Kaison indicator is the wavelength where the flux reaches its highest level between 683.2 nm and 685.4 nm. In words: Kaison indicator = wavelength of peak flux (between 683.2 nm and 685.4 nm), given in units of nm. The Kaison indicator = 685.289 nm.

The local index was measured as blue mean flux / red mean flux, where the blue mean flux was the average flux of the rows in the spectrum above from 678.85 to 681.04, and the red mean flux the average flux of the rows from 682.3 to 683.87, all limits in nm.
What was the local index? 0.96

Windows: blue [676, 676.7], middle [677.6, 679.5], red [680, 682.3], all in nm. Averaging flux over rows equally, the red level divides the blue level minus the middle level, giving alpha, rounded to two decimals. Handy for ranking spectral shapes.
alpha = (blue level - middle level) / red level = 0.00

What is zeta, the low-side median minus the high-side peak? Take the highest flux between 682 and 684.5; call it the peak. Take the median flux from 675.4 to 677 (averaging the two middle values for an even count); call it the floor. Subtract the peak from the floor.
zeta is -2.1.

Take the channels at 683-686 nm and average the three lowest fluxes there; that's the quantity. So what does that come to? 15.4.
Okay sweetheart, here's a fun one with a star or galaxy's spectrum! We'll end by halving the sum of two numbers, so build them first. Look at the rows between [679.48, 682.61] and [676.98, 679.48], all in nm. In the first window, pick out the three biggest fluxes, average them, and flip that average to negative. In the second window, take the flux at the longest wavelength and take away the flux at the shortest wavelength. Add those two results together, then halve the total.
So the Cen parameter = -8.7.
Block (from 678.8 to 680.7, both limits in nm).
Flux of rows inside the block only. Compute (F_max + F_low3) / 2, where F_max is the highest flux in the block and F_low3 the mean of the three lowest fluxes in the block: 16.0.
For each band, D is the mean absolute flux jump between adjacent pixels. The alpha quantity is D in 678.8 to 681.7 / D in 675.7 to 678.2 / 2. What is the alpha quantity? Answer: 1.1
